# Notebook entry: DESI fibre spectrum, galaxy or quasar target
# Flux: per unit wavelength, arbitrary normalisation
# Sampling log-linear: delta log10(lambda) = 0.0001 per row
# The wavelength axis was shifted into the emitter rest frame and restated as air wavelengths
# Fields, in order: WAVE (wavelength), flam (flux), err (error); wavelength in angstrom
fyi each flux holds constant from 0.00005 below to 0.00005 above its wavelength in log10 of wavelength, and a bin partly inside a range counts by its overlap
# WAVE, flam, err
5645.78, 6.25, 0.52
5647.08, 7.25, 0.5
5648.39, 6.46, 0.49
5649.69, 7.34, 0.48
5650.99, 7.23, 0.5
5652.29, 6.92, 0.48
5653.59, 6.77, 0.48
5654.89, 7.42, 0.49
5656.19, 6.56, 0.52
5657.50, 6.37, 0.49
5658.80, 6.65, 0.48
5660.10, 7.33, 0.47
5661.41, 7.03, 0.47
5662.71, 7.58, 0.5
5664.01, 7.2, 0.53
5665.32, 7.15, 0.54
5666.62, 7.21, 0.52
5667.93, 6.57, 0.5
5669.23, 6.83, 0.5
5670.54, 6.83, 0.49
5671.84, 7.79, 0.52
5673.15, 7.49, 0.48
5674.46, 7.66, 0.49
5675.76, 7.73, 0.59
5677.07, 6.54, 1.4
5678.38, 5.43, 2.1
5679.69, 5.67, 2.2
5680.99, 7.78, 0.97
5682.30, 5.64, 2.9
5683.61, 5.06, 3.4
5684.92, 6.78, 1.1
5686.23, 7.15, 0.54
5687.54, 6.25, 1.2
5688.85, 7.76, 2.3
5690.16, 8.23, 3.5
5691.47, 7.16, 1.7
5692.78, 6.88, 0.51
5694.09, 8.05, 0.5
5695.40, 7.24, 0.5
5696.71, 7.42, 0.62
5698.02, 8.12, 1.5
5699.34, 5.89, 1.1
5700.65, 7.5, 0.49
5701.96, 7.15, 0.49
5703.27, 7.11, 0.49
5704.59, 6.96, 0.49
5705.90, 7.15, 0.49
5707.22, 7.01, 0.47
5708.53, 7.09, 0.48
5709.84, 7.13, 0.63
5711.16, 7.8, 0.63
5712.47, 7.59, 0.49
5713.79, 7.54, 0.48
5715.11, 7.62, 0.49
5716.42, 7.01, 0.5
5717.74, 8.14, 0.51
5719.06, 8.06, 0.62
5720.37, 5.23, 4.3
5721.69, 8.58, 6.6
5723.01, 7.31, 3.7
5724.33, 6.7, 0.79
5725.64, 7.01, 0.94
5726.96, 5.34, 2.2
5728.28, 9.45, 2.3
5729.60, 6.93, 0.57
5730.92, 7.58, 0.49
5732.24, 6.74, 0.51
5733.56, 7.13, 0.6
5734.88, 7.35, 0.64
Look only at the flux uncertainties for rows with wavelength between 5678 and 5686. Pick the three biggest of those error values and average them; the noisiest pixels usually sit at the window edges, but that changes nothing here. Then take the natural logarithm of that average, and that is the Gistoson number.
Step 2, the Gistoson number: 1.0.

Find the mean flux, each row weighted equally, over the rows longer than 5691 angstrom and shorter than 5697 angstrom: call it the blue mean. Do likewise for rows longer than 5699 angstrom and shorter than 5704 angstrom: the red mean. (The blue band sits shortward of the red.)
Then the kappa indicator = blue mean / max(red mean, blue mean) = 1.00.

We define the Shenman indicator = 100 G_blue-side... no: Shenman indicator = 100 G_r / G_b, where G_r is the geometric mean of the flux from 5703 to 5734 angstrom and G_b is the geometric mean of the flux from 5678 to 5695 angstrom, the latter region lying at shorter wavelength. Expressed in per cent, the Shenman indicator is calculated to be 108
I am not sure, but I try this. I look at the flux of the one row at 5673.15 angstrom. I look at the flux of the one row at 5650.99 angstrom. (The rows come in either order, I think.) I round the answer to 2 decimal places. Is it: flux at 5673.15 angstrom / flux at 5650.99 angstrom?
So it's 1.04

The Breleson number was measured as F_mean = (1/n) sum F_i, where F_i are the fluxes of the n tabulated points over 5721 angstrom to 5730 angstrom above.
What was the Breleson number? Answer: 7.3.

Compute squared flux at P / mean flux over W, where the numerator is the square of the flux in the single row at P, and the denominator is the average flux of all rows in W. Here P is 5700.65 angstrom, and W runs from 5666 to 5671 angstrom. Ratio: 8.2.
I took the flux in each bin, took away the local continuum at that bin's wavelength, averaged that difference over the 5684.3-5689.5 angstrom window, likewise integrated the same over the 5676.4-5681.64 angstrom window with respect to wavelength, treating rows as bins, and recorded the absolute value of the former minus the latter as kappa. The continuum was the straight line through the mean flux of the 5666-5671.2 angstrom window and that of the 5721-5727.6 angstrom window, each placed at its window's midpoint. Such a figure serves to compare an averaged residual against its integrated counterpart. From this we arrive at 2.8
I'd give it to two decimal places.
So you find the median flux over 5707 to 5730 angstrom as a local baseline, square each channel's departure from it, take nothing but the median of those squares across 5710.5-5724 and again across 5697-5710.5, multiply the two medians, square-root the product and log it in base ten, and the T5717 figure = -1.06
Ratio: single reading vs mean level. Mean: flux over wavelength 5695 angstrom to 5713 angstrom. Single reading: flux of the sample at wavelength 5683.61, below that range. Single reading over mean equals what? 0.70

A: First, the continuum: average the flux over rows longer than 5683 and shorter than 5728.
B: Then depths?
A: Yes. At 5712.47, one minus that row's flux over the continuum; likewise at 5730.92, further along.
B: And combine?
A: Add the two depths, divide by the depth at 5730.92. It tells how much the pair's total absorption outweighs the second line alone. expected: 2.0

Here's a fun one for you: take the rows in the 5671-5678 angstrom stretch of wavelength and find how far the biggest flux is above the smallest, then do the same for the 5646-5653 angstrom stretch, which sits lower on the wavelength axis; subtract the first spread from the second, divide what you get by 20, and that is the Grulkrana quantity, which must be -0.02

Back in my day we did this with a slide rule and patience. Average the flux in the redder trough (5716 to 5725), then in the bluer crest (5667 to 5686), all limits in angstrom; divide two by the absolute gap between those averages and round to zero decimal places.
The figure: 3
